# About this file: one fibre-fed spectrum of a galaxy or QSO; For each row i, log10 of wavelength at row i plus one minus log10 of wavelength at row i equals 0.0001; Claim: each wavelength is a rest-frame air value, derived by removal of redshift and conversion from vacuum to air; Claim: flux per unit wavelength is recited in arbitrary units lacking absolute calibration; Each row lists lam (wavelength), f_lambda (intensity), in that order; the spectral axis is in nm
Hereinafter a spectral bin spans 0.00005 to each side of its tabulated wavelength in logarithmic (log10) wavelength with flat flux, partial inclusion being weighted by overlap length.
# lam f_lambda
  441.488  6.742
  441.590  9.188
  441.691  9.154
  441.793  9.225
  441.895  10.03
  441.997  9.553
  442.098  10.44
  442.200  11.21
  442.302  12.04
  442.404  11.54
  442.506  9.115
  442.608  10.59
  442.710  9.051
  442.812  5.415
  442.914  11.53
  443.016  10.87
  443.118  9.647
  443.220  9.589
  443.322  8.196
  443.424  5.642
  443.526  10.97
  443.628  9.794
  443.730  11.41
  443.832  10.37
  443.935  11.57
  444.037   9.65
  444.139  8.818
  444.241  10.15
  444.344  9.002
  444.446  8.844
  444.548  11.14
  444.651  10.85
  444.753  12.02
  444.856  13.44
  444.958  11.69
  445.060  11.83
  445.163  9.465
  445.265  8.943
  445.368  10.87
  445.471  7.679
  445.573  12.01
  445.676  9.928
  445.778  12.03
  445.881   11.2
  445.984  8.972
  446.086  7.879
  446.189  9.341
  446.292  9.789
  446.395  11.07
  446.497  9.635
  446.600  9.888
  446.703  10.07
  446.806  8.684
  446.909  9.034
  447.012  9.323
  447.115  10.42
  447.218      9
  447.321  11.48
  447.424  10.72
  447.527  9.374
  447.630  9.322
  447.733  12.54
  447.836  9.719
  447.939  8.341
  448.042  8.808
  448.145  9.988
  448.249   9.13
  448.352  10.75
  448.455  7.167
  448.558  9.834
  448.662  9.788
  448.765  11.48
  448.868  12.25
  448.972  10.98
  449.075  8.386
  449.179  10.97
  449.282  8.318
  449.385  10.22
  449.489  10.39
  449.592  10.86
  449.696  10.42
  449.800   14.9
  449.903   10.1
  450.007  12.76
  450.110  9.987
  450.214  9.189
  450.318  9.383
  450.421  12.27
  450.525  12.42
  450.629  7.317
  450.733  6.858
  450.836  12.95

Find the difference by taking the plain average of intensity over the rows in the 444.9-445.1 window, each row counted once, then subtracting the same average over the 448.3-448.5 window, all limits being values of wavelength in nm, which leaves 2.8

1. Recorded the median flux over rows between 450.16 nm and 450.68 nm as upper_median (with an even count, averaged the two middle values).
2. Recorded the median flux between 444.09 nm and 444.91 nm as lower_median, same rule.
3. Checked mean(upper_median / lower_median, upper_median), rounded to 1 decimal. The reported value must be 5.1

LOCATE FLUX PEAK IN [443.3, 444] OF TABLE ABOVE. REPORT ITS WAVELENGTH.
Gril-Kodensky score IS 443.935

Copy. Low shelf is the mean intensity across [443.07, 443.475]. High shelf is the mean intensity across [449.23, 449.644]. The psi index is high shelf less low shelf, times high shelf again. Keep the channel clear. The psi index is 17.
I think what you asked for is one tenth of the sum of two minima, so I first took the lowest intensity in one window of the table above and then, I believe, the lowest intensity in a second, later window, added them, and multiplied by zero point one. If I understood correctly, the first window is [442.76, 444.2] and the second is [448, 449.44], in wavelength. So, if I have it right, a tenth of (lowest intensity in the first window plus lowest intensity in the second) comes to 1.26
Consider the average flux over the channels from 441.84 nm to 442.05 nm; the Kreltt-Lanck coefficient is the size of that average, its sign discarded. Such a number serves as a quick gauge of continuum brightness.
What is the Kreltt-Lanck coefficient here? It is 9.8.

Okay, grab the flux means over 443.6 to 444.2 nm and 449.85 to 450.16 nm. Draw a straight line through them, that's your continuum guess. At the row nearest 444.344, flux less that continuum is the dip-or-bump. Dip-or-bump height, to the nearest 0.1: -1.3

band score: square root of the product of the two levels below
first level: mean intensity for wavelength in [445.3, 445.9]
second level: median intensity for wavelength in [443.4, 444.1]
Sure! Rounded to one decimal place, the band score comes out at 10.5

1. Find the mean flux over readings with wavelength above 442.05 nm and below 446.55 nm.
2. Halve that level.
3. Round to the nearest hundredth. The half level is 5.06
